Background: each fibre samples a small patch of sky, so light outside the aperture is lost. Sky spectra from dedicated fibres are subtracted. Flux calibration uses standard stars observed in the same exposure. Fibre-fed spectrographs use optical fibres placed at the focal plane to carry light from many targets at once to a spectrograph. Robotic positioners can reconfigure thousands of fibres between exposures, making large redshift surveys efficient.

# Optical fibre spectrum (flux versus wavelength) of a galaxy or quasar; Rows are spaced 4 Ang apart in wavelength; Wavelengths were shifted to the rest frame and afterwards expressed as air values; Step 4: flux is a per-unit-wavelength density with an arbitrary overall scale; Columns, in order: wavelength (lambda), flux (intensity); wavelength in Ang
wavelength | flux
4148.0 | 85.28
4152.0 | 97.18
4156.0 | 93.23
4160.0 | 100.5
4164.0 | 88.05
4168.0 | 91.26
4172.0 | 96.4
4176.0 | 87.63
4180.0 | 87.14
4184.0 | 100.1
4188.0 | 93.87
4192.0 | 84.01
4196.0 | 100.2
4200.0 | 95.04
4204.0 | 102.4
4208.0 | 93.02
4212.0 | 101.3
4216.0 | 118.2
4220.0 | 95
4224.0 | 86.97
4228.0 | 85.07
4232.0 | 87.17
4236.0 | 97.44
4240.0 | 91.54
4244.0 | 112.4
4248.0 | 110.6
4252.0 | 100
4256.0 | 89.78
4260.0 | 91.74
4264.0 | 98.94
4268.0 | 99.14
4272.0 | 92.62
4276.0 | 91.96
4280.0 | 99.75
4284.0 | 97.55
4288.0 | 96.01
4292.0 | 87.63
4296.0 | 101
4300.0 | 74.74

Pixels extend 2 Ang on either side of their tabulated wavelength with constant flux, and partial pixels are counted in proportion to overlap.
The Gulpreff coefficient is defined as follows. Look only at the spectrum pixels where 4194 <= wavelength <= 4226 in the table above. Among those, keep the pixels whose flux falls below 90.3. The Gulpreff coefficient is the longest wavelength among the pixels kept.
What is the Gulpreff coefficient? 4224.0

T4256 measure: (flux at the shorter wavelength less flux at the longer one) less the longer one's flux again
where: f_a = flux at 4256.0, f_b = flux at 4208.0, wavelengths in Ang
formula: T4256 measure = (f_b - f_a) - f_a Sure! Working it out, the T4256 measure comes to -87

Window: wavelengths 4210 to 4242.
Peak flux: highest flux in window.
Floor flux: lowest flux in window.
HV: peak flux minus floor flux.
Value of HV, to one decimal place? 33.1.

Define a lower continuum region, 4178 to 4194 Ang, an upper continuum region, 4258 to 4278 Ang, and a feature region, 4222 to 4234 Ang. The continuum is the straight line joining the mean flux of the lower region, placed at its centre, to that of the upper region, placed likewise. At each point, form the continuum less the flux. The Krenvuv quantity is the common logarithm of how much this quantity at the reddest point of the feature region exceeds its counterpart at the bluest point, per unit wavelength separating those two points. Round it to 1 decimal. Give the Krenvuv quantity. -1.7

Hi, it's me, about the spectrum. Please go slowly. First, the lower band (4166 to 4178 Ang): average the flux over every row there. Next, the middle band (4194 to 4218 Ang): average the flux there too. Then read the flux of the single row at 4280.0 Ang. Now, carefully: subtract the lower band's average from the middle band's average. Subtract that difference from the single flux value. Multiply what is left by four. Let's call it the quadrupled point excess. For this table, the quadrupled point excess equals 359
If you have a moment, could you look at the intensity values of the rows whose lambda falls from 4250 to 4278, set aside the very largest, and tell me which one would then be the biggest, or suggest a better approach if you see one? 99.14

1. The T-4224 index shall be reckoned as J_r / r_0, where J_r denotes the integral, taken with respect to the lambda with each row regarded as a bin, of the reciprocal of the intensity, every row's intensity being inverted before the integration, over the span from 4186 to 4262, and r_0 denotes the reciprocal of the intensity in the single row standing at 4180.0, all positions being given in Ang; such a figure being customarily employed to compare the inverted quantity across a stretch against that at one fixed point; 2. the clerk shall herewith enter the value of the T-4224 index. 69.1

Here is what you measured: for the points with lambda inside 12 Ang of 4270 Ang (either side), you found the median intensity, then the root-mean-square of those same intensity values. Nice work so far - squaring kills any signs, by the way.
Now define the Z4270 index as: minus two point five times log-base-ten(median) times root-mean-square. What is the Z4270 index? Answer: -474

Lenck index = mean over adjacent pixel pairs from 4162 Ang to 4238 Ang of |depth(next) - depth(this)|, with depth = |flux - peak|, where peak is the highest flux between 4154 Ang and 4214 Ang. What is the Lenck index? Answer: 7.7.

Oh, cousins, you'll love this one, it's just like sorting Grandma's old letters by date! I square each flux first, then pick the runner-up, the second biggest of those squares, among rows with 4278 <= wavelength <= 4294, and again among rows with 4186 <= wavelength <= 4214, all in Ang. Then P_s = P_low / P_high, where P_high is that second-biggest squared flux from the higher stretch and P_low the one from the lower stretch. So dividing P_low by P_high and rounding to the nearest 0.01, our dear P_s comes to 1.08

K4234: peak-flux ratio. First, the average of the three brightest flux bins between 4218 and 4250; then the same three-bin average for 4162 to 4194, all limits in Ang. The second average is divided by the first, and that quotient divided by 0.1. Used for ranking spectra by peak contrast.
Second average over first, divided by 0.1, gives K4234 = 9.06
